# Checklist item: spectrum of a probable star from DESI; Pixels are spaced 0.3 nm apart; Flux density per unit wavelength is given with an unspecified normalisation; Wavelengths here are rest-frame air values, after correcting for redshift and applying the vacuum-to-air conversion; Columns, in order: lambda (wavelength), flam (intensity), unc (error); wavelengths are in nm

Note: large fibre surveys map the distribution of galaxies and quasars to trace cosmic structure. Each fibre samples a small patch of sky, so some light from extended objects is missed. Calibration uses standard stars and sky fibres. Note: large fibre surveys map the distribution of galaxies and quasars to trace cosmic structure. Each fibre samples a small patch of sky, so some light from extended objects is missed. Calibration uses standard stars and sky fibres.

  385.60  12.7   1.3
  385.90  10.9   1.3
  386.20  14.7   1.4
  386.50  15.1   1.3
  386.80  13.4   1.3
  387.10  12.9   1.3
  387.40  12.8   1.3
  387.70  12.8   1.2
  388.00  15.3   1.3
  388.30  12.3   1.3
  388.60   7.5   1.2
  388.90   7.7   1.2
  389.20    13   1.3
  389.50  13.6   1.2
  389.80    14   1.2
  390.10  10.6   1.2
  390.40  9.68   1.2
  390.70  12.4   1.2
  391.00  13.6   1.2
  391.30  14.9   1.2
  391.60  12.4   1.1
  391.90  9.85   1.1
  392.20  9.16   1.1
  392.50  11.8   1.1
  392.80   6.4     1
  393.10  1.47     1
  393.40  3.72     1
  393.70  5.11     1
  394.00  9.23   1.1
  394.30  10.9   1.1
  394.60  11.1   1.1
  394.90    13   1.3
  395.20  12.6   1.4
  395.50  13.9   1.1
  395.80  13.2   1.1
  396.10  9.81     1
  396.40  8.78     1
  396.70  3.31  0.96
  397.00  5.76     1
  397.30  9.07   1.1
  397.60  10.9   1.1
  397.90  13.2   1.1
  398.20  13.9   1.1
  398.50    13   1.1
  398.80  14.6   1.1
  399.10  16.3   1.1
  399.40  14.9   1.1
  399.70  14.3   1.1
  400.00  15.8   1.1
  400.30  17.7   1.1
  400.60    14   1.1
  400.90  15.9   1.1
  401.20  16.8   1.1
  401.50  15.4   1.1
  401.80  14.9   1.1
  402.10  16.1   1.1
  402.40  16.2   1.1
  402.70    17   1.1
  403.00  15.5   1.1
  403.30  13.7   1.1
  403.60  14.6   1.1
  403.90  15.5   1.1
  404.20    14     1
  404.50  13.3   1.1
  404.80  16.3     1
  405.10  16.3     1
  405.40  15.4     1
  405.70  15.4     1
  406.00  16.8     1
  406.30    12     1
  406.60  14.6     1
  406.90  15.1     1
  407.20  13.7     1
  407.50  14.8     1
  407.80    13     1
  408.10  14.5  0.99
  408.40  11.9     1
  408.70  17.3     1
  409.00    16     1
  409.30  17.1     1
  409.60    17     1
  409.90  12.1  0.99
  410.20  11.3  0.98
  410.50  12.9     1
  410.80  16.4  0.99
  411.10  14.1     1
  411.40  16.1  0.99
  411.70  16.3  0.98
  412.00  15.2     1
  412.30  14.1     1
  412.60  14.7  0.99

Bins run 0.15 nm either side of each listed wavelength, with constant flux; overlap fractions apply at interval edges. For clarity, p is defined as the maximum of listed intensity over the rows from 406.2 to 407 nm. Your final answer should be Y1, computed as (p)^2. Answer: 228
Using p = 15.1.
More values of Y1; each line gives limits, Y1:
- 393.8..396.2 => 193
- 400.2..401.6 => 313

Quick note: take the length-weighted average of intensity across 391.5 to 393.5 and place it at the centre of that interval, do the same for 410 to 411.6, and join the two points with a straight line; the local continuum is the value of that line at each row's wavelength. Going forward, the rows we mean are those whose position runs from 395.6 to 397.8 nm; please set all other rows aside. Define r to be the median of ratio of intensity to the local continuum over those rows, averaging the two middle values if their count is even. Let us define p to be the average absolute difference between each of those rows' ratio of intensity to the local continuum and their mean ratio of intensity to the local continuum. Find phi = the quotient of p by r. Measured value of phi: 0.271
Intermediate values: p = 0.26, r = 1.0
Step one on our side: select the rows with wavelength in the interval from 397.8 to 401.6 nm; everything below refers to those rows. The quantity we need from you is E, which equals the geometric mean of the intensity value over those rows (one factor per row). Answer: 15.00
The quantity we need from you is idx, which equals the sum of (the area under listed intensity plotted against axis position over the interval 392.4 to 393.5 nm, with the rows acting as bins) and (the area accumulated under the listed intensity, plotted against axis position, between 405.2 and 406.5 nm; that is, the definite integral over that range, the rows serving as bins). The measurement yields 26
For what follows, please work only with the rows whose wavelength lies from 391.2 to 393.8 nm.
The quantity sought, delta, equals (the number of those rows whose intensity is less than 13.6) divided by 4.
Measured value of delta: 2.0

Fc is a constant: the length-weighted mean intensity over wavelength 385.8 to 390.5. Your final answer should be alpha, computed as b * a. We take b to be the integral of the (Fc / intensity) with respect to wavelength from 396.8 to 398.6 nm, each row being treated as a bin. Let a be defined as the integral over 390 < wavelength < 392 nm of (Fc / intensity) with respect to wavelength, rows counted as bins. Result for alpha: 5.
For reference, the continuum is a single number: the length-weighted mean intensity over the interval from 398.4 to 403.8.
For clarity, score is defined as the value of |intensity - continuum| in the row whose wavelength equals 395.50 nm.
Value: 1.5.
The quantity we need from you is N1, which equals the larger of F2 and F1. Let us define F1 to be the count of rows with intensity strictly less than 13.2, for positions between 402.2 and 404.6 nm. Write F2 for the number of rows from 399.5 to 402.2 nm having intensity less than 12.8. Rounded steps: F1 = 0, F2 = 0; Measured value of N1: 0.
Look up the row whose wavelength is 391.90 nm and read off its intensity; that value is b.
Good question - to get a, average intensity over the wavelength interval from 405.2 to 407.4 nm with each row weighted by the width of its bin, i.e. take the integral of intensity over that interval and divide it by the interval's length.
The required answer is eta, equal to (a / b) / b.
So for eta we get 0.152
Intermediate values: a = 14.8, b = 9.85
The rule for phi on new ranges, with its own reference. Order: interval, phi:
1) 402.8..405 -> 0.062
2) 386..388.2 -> 0.085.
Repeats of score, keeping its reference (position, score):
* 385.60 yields 2.7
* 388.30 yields 3.1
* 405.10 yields 0.9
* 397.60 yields 4.5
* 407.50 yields 0.6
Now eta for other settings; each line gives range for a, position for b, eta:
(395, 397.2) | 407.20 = 0.052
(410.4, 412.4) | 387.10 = 0.091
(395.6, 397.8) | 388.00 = 0.038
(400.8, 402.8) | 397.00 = 0.483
